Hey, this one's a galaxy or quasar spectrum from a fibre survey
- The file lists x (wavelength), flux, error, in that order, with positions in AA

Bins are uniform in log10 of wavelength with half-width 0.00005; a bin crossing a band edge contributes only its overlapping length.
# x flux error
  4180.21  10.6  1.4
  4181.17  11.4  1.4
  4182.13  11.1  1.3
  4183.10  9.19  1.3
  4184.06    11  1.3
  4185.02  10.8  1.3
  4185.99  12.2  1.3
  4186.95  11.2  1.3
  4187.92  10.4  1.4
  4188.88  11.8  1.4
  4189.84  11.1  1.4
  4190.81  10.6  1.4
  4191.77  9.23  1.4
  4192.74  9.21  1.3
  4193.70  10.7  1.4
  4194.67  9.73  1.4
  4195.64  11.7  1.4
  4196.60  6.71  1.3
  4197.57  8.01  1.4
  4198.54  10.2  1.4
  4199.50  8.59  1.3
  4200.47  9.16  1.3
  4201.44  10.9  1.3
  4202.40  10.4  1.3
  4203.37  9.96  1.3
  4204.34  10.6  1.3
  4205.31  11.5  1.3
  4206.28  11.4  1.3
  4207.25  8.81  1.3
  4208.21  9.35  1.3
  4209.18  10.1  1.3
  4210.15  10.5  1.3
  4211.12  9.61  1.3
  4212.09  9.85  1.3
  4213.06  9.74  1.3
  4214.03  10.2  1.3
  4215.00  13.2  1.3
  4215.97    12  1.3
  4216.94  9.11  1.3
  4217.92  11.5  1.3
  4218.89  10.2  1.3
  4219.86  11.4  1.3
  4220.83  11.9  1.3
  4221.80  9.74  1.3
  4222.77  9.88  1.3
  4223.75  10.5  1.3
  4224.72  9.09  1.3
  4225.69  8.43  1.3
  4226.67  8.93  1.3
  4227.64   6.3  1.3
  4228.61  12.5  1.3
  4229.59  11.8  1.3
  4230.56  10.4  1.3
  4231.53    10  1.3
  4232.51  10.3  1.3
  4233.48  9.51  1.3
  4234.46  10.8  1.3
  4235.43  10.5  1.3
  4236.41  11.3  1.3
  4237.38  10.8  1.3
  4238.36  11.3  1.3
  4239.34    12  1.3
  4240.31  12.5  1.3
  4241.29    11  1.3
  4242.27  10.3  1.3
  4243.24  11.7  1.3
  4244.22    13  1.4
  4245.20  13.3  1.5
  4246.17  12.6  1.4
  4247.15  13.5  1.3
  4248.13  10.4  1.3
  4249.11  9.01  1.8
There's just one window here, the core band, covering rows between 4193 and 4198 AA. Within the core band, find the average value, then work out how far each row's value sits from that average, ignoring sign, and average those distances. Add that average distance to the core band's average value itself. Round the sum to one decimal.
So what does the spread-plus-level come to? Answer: 11.0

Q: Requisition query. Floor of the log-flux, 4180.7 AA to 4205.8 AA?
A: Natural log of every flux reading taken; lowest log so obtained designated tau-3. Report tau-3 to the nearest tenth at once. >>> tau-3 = 1.9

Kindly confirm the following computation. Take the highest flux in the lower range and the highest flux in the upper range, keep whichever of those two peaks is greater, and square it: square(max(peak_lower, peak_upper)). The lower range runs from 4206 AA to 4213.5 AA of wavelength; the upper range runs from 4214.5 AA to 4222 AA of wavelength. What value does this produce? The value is 174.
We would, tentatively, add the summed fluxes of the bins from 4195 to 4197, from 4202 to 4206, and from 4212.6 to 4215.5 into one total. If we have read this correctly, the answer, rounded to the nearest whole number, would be 94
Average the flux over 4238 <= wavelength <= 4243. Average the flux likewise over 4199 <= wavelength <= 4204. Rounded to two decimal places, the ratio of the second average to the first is 0.86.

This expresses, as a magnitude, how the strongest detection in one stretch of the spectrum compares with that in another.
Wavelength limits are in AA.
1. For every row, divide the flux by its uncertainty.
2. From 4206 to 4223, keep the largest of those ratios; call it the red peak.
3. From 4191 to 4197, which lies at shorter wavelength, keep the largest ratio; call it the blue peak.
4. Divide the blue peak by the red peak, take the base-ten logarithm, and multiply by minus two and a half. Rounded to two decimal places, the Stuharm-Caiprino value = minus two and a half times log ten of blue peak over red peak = 0.21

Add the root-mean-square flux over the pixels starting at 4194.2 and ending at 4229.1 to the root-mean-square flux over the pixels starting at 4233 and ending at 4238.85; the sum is 20.9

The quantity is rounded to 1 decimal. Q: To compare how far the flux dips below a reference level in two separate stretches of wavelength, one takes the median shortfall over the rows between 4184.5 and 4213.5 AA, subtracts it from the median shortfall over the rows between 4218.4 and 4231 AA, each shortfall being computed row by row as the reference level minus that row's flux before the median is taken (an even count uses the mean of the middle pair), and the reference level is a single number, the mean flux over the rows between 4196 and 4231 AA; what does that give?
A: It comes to 0.1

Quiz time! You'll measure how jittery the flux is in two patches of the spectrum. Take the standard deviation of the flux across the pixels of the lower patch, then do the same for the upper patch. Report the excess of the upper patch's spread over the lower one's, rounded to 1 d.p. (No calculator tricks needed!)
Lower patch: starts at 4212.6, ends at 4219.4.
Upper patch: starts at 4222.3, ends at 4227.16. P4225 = -0.6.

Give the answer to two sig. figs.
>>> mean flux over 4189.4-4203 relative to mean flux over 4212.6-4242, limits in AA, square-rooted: 0.96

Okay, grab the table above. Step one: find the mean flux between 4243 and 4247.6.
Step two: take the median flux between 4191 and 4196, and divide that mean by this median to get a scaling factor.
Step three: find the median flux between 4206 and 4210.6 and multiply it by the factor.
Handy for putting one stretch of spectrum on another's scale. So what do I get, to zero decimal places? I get 13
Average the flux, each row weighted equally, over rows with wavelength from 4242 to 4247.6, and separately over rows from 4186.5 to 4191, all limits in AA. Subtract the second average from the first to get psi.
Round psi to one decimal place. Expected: 1.4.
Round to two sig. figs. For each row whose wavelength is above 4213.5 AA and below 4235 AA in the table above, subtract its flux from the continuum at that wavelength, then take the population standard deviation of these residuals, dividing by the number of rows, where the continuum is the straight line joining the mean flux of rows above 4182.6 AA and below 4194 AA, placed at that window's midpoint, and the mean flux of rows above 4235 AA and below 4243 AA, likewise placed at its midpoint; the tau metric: 1.5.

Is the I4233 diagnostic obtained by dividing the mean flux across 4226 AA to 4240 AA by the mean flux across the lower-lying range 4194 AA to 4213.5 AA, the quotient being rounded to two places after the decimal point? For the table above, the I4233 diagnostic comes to 1.06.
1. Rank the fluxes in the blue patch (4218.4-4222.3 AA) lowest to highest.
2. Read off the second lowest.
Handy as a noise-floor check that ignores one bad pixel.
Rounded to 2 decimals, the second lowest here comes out 10.20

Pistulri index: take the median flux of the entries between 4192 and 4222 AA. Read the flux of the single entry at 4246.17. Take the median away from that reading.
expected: 2.4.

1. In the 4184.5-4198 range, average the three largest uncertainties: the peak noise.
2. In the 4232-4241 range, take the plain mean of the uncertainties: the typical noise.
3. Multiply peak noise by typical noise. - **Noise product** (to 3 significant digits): 1.82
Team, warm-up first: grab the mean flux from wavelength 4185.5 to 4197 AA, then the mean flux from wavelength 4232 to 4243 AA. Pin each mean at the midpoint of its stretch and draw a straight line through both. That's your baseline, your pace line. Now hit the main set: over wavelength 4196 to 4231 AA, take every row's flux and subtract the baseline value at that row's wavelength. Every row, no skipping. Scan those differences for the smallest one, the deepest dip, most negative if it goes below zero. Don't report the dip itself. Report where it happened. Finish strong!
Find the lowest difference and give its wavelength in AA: 4227.64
